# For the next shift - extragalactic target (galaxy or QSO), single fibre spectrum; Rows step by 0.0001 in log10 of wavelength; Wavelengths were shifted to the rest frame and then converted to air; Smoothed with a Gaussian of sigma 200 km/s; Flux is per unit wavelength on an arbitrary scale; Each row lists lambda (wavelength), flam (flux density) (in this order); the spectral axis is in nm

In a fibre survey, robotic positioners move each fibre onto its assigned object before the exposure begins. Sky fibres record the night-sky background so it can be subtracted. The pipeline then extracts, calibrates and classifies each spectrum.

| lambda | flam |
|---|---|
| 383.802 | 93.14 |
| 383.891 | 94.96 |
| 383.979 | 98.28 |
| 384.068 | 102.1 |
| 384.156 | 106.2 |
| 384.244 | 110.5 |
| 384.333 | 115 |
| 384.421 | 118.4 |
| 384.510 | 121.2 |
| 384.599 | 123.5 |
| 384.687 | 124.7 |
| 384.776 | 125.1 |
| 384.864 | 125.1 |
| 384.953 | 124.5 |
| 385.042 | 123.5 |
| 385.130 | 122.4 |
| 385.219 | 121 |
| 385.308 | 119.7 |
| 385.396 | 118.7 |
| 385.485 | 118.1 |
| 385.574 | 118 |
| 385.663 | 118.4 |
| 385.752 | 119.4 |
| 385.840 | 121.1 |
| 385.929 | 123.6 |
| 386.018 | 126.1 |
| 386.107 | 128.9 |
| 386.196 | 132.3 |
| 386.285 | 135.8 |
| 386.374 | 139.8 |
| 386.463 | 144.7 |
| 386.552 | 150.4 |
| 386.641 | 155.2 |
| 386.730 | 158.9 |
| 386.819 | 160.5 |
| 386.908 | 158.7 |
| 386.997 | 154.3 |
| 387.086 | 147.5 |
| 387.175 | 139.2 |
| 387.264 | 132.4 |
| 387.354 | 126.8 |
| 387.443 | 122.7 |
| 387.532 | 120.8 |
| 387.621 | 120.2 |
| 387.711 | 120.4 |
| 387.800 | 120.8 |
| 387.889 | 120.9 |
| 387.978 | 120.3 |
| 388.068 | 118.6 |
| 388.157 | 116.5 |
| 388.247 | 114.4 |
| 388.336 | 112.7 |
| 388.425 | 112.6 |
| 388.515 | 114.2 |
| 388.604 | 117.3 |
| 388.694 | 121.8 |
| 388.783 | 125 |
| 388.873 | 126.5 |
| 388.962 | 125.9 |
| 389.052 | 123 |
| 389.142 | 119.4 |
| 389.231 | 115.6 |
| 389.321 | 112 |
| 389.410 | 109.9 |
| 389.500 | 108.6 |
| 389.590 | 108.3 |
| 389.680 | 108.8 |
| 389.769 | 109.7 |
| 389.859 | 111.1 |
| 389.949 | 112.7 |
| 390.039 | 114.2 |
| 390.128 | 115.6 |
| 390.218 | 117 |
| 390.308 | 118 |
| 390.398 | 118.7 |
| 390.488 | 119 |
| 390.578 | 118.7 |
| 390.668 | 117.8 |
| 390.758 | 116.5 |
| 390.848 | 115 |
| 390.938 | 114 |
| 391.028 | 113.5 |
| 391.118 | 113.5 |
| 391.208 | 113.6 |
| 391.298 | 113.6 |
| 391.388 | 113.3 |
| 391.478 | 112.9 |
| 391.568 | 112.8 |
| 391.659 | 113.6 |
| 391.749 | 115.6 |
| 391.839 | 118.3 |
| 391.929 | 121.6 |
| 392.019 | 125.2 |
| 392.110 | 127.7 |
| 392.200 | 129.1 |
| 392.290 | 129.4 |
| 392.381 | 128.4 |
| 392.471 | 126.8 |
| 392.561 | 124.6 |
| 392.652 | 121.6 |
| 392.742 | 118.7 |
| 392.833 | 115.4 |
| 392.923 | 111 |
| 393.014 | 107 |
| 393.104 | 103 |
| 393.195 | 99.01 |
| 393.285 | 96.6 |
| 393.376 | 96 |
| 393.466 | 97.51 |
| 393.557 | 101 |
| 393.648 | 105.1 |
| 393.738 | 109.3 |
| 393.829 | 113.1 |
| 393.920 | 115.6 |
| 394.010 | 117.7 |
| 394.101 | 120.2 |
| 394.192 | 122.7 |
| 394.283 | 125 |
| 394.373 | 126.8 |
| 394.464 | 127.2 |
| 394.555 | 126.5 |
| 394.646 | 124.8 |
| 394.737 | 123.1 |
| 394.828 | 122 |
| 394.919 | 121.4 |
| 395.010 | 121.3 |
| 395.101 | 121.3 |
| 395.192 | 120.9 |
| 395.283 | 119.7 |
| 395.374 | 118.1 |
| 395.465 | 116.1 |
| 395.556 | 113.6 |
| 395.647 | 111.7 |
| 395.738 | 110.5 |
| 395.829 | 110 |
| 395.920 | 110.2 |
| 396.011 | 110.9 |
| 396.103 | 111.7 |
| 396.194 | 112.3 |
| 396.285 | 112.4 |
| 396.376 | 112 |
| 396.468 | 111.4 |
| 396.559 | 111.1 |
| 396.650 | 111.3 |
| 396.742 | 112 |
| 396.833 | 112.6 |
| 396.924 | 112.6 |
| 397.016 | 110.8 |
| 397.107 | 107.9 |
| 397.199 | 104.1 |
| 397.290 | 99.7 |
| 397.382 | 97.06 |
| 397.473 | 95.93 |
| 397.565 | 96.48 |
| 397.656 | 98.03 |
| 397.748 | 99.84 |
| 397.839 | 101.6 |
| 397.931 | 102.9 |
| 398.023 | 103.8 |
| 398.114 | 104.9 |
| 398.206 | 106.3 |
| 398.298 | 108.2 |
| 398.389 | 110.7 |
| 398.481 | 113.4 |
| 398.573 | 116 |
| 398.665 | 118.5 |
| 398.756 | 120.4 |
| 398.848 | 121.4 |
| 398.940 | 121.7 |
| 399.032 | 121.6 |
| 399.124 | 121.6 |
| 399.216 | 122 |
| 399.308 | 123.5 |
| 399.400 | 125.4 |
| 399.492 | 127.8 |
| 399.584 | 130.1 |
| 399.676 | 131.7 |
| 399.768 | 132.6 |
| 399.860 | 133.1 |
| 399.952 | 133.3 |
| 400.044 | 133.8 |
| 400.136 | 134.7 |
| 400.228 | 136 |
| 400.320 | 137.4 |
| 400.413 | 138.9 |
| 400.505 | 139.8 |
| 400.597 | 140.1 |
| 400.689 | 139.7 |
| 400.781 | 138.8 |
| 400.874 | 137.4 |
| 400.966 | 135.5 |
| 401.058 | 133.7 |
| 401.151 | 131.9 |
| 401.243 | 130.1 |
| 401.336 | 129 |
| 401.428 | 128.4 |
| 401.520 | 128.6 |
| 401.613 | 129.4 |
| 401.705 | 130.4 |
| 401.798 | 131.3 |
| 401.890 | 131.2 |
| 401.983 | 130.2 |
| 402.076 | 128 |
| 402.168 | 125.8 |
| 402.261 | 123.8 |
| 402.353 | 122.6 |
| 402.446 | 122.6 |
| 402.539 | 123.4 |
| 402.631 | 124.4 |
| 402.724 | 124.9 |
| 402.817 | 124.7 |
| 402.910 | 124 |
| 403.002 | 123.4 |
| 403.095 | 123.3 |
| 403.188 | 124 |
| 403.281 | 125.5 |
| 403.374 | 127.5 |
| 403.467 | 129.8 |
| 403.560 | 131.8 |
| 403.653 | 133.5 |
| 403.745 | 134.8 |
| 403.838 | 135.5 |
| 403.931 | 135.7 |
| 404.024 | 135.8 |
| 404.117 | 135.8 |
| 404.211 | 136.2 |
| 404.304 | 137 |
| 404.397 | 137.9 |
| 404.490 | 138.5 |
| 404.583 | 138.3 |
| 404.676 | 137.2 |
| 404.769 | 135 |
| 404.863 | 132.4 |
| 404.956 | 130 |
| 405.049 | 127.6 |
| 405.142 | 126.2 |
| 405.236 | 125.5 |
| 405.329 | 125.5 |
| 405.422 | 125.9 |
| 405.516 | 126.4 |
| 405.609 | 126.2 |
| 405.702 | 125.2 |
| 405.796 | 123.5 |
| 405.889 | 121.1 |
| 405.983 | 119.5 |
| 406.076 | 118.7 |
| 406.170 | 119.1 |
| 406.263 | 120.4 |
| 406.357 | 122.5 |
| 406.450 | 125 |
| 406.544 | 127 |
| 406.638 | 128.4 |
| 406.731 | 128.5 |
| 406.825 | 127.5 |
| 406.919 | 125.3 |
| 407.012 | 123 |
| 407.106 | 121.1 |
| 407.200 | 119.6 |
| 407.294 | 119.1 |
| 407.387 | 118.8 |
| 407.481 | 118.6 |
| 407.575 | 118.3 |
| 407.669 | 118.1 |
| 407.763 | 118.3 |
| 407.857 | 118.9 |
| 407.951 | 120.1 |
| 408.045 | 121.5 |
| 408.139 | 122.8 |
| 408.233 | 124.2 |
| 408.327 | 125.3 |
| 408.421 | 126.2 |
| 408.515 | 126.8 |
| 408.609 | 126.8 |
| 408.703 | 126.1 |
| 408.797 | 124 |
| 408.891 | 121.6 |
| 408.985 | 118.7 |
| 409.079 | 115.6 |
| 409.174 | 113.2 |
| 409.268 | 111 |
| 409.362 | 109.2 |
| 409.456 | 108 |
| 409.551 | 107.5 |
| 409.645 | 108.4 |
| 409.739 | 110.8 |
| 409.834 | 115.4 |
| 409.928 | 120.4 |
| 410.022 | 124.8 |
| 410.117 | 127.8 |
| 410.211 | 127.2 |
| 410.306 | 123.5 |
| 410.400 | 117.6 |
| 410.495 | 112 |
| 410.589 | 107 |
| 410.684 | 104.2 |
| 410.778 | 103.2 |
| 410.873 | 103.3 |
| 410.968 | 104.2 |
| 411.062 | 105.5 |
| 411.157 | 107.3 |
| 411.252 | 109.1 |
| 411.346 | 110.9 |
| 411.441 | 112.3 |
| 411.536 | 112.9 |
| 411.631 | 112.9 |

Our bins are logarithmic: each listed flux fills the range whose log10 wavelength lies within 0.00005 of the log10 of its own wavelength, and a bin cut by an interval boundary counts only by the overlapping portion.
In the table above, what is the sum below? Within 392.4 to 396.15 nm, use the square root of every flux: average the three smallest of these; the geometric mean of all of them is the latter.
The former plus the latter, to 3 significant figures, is 20.5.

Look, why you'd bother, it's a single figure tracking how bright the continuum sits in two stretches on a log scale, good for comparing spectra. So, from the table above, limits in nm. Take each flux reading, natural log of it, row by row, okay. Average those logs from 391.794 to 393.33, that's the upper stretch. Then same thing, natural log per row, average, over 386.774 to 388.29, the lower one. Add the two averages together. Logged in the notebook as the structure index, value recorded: 9.63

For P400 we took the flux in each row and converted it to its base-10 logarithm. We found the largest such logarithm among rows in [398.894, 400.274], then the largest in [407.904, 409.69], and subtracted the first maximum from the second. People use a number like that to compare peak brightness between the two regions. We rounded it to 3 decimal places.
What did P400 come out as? -0.030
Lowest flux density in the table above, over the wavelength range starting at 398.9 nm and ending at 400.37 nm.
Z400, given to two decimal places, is 121.60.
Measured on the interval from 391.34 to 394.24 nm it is 96.00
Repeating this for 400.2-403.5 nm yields 122.60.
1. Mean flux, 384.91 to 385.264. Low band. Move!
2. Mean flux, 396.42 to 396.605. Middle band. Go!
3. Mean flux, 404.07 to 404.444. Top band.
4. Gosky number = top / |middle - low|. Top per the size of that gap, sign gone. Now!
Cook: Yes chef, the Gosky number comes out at 12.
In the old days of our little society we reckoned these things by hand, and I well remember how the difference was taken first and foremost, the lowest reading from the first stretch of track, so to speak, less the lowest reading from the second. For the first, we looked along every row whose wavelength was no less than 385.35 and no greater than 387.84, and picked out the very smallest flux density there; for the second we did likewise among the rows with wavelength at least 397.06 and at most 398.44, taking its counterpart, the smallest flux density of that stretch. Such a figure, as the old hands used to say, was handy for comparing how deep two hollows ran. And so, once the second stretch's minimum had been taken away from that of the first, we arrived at 22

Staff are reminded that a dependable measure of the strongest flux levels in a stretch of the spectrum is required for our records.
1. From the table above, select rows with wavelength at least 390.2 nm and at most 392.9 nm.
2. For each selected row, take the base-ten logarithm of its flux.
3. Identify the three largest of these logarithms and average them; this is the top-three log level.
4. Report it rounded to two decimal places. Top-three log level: 2.11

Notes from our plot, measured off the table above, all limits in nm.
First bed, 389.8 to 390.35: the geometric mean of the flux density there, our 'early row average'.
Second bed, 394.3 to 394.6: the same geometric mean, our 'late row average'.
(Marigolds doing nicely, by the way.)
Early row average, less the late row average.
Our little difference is -12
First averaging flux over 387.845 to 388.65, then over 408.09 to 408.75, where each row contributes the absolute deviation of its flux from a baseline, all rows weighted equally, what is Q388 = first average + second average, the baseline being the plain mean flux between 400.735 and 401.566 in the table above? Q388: 23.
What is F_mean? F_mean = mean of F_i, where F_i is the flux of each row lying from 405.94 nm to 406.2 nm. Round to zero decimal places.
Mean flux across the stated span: 119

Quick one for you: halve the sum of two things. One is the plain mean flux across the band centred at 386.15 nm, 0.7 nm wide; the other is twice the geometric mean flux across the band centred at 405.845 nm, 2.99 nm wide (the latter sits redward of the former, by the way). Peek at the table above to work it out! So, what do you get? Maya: 192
